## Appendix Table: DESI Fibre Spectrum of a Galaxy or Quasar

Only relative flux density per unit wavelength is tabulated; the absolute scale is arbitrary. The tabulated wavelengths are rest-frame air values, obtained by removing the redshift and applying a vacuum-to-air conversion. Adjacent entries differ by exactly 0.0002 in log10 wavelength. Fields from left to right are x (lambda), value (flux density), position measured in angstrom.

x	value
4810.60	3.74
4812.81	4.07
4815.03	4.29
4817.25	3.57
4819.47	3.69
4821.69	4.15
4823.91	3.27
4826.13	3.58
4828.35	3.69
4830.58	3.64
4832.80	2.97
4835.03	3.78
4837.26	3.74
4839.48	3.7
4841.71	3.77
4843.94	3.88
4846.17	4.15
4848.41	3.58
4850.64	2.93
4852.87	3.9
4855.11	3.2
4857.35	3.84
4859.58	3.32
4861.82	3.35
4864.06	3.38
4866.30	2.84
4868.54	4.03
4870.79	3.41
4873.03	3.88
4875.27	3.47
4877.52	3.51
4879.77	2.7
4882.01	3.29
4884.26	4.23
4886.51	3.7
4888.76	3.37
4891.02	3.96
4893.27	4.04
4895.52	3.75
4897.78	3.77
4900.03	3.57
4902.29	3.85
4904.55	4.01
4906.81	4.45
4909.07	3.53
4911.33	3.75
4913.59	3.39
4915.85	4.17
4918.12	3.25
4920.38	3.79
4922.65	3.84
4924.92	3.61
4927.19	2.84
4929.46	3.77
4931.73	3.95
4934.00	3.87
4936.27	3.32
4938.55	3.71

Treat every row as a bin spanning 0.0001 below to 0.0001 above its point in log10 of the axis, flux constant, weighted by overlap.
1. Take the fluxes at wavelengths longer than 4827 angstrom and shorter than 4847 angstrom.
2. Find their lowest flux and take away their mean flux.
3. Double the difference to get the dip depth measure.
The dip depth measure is -1.5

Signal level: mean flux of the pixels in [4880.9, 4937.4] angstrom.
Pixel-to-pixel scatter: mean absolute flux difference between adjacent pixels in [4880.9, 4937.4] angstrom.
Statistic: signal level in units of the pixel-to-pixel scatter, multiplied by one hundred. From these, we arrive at 860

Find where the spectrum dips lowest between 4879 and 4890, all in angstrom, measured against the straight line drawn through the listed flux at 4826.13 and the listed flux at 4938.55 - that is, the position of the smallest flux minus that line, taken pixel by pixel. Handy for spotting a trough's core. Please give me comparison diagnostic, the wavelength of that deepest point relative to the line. 4879.77 angstrom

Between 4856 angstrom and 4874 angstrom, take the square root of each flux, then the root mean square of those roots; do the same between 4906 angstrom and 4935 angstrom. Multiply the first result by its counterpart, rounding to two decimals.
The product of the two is 3.61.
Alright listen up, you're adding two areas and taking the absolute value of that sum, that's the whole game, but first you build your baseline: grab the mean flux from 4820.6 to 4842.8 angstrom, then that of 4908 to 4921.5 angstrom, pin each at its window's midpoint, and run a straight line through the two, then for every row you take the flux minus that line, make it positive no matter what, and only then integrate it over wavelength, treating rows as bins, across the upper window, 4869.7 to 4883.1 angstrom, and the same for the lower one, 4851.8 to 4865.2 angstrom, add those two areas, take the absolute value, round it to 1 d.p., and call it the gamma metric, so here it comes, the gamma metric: 8.6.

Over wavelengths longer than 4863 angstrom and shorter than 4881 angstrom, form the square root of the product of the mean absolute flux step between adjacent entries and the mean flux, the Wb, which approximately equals 1.41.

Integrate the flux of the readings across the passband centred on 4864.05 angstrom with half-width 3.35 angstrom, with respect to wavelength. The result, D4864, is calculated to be 21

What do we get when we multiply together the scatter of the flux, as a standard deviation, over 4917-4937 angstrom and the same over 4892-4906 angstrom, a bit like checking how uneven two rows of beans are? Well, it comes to 0.06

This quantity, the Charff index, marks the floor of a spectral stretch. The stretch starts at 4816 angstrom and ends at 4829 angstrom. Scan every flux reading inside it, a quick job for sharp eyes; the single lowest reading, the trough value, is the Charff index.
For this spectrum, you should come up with 3.27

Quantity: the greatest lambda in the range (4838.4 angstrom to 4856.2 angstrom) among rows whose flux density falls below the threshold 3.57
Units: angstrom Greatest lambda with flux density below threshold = 4855.11 angstrom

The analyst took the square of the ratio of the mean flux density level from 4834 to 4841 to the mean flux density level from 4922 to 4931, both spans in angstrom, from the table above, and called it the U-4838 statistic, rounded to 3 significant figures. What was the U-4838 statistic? 1.13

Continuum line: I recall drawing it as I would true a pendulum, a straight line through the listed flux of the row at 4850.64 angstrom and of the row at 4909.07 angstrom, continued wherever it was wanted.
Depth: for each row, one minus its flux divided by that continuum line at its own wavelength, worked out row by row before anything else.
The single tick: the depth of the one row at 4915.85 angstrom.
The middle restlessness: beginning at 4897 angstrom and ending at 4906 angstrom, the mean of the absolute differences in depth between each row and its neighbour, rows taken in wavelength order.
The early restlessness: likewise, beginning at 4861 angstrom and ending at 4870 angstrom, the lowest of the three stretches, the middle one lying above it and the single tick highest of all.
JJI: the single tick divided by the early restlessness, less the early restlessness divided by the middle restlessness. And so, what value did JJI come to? -4.0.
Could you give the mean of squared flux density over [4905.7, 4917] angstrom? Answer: 15.0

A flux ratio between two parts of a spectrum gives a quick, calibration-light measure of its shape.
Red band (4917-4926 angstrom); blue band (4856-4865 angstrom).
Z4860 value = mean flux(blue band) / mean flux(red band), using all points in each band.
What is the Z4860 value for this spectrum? 0.96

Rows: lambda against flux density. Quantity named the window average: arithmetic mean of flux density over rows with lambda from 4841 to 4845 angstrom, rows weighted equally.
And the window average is 3.83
